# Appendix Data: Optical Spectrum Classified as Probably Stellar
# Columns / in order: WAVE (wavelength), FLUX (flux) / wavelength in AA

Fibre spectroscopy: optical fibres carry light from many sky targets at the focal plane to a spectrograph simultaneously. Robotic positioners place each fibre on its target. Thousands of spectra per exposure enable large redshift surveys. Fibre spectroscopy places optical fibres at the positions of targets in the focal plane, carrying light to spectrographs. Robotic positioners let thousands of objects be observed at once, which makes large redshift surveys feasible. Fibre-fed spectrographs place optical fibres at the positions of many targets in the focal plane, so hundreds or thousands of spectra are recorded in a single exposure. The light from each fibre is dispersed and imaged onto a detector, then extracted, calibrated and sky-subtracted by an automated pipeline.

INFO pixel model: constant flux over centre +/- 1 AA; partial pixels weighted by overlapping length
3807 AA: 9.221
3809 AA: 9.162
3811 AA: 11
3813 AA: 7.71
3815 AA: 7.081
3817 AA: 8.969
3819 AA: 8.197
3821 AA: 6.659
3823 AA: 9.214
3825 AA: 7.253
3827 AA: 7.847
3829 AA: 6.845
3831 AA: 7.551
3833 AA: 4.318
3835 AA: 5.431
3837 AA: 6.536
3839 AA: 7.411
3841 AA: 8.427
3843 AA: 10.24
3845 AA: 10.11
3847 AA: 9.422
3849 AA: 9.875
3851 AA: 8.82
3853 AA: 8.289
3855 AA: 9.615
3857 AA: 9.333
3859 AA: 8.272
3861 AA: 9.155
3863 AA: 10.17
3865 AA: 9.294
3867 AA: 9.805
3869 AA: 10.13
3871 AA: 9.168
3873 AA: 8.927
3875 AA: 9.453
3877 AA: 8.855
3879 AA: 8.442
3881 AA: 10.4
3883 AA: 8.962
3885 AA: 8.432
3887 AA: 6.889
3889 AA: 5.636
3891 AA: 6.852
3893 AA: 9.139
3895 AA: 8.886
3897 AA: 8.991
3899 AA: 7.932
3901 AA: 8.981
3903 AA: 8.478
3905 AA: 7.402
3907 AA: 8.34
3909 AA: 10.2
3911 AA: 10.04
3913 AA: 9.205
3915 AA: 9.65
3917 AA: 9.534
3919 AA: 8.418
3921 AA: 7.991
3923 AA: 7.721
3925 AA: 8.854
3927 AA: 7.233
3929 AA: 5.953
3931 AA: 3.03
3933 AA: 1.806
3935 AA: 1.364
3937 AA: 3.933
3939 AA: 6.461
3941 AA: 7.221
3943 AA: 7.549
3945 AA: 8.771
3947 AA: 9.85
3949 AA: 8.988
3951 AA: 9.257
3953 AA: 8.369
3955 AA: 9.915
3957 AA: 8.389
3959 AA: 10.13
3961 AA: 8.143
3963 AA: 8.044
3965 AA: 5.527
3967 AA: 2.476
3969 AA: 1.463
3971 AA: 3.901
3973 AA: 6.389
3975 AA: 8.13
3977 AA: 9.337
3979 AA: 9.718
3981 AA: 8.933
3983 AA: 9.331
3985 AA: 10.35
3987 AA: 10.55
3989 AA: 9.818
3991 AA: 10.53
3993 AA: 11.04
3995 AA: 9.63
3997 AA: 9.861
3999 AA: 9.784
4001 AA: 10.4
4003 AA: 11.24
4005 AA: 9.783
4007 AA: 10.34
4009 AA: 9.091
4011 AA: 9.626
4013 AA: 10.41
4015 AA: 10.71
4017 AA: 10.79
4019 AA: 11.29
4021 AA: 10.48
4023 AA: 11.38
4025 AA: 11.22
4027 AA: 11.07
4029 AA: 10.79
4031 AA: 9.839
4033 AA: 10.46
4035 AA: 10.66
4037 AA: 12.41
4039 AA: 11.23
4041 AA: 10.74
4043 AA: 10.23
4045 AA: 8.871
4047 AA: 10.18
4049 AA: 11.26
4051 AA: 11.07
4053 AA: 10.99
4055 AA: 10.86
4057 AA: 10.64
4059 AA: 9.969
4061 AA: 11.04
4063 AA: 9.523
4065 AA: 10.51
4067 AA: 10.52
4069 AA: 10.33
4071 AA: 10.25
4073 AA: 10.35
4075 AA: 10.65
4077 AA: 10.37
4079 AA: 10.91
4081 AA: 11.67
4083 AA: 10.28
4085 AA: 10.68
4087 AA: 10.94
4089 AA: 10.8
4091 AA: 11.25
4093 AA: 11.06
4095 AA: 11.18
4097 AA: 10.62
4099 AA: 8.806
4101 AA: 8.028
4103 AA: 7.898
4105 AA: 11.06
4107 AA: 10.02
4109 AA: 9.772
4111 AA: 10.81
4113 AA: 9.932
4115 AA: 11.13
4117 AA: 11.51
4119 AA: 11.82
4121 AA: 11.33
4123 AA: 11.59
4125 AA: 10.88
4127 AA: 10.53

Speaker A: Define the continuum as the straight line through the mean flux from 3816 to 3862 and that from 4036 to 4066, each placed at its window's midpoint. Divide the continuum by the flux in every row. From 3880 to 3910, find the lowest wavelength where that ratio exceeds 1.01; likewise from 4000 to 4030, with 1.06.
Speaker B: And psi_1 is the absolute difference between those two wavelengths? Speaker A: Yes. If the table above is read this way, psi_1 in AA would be 124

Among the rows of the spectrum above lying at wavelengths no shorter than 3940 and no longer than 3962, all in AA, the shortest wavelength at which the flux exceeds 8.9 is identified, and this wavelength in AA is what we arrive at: 3947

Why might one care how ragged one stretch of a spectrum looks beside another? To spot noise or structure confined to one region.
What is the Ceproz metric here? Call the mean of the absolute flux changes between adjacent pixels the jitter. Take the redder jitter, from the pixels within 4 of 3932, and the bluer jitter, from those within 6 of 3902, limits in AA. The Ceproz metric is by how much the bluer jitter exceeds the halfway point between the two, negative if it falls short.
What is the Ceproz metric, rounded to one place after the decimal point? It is -0.3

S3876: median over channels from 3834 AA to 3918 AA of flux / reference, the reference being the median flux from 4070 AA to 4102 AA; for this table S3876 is 0.84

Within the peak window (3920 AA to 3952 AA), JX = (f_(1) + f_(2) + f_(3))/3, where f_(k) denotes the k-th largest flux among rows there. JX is 9.4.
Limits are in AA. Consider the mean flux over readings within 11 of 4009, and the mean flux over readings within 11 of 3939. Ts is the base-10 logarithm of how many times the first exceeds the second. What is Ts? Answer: 0.24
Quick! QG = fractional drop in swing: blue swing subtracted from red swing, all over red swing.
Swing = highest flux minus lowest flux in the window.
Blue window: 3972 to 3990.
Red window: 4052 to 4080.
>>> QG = -1.7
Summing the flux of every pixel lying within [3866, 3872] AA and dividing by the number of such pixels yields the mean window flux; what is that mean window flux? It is 9.7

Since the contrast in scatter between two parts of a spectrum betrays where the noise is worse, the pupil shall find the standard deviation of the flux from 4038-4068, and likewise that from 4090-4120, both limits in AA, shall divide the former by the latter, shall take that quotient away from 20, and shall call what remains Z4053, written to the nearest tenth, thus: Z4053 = 19.5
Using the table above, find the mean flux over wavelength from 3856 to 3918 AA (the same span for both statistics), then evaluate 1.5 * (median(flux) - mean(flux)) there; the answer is 0.18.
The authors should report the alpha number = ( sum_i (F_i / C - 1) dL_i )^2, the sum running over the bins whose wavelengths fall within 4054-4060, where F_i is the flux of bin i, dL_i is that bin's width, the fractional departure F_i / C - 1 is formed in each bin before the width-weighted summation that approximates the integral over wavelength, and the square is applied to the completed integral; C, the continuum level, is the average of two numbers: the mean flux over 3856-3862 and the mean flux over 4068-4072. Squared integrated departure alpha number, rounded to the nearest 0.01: 0.31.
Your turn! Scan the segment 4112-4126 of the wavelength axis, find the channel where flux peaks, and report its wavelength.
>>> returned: 4119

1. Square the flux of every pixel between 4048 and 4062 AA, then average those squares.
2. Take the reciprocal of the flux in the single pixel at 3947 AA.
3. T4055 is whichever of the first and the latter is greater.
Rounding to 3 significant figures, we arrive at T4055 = 118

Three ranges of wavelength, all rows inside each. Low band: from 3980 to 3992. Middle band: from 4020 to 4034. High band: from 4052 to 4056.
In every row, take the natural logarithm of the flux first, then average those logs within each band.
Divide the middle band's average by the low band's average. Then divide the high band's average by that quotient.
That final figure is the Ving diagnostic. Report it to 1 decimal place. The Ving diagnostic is 2.3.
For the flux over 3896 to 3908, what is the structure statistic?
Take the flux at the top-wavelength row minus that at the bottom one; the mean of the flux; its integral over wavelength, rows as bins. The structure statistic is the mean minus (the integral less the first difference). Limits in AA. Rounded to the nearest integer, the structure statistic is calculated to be -93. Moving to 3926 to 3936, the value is -41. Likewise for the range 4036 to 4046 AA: -100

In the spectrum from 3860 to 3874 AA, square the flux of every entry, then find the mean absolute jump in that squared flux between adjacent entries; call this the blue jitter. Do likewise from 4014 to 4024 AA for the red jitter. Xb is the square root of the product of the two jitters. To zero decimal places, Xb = 13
